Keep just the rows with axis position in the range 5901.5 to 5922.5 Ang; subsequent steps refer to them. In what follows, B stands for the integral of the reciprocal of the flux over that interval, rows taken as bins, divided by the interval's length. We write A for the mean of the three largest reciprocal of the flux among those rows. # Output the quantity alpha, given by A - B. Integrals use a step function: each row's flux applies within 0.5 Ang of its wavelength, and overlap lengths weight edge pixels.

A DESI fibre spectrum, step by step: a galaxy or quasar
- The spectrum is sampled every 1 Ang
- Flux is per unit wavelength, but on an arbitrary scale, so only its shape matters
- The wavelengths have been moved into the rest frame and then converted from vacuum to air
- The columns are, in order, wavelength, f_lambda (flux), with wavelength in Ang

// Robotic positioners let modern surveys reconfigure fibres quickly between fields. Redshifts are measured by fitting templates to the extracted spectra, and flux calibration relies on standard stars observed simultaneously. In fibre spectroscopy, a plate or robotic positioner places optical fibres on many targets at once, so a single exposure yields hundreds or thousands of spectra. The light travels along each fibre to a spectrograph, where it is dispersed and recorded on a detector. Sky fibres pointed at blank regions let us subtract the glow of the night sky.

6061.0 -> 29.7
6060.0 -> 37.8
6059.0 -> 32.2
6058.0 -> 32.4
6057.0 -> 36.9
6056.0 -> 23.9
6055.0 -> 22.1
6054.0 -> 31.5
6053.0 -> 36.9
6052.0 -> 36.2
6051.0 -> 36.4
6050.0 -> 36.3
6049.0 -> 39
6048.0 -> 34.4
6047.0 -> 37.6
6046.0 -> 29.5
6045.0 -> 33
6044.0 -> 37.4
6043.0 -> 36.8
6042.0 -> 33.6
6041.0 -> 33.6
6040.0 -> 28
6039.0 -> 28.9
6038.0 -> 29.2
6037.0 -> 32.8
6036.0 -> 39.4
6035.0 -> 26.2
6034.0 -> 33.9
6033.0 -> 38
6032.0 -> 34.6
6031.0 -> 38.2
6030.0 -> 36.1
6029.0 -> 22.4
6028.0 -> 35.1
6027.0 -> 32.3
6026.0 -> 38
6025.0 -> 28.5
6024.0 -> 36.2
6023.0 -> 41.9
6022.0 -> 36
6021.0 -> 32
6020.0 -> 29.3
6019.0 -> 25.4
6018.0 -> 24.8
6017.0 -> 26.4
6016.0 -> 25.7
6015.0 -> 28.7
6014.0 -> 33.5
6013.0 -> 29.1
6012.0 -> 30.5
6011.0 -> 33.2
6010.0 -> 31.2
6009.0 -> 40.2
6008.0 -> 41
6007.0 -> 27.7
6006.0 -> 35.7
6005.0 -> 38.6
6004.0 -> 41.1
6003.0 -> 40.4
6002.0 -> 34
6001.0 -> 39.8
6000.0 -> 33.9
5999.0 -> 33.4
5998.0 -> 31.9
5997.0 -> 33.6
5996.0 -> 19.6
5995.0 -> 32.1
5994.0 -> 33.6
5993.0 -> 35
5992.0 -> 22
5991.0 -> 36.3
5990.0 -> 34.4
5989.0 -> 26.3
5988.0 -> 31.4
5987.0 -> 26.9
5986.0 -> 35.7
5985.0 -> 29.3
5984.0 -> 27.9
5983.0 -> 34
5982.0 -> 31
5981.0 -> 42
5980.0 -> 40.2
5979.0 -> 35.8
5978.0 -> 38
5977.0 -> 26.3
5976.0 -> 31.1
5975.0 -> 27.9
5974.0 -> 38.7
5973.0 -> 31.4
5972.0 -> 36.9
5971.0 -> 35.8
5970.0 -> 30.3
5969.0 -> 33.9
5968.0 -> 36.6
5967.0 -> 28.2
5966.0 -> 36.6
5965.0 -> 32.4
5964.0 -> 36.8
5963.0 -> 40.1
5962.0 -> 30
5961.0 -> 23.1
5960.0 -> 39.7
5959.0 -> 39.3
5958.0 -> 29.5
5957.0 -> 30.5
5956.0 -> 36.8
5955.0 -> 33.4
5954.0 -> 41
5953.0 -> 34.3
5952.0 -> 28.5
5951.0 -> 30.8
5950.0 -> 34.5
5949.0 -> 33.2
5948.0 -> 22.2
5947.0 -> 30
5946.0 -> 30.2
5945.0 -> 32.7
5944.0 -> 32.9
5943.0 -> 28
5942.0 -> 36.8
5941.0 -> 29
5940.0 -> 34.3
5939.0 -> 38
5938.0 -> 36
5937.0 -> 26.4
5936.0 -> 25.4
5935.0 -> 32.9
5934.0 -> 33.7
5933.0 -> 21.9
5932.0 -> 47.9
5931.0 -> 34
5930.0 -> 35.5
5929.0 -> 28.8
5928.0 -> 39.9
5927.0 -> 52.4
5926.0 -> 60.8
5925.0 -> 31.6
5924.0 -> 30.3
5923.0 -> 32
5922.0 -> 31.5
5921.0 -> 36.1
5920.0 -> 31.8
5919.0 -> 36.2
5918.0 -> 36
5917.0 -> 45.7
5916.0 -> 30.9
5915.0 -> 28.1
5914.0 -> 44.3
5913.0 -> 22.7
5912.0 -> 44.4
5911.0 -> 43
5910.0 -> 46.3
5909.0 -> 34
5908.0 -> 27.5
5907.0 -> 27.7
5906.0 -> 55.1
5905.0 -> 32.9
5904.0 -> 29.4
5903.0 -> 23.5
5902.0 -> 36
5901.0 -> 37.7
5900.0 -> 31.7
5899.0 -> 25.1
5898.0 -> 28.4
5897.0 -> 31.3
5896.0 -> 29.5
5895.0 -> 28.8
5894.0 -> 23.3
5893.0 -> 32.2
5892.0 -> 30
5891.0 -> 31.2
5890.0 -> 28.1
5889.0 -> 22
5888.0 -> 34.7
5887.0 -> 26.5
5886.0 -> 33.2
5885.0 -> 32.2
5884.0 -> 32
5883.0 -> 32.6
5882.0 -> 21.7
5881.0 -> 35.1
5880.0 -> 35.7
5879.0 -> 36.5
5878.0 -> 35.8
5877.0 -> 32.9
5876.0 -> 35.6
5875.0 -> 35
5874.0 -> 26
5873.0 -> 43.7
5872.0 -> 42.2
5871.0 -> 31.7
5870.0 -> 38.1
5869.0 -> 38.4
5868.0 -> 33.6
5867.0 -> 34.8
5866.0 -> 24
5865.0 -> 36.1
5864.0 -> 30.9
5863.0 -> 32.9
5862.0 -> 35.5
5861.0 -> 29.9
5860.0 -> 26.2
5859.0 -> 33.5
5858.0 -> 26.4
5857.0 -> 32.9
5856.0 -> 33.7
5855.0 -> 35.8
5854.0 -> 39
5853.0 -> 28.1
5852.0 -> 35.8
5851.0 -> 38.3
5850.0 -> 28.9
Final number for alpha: 0.011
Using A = 0.0410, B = 0.0298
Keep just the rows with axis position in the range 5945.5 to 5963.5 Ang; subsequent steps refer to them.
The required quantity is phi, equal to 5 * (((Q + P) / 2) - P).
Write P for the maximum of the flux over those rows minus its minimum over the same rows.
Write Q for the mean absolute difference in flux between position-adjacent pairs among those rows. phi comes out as -32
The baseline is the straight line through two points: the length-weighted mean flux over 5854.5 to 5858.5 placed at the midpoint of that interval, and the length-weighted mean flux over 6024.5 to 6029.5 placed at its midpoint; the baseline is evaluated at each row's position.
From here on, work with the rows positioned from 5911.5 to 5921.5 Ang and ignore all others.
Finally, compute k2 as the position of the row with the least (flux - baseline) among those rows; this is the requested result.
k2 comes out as 5913.0 Ang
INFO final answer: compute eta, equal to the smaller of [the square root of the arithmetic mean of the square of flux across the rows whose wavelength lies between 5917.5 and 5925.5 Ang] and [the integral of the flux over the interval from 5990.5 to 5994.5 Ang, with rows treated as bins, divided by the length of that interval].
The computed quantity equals 31.7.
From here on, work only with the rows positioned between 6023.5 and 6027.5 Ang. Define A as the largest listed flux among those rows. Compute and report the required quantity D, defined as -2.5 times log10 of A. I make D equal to -3.95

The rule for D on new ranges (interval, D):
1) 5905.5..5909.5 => -4.35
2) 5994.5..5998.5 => -3.82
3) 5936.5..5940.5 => -3.95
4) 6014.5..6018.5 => -3.64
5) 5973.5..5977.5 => -3.97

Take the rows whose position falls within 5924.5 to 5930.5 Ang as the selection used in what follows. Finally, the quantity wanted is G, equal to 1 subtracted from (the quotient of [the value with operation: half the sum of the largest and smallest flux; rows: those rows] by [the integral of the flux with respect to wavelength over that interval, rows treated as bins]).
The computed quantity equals -0.820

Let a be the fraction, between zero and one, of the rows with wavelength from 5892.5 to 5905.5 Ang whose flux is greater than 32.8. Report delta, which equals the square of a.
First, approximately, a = 0.23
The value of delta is 0.05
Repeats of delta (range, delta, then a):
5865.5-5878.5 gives 0.59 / 0.77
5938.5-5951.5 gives 0.21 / 0.46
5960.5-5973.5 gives 0.29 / 0.54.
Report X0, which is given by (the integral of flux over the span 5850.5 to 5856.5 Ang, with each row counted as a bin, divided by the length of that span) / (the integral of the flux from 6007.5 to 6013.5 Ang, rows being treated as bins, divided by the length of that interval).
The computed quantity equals 1.03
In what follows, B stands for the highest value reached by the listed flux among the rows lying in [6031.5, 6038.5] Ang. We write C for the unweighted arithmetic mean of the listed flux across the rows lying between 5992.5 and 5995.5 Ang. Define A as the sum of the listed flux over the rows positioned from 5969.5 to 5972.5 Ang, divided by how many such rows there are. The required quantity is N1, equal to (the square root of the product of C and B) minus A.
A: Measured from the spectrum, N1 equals 2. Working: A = 34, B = 39.4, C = 33.6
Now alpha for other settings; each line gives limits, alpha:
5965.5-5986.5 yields 0.006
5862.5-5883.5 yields 0.012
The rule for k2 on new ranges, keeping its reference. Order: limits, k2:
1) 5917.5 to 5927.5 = 5924.0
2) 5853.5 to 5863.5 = 5860.0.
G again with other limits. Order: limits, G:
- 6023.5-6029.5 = -0.843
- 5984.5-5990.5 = -0.832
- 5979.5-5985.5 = -0.829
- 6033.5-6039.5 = -0.828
